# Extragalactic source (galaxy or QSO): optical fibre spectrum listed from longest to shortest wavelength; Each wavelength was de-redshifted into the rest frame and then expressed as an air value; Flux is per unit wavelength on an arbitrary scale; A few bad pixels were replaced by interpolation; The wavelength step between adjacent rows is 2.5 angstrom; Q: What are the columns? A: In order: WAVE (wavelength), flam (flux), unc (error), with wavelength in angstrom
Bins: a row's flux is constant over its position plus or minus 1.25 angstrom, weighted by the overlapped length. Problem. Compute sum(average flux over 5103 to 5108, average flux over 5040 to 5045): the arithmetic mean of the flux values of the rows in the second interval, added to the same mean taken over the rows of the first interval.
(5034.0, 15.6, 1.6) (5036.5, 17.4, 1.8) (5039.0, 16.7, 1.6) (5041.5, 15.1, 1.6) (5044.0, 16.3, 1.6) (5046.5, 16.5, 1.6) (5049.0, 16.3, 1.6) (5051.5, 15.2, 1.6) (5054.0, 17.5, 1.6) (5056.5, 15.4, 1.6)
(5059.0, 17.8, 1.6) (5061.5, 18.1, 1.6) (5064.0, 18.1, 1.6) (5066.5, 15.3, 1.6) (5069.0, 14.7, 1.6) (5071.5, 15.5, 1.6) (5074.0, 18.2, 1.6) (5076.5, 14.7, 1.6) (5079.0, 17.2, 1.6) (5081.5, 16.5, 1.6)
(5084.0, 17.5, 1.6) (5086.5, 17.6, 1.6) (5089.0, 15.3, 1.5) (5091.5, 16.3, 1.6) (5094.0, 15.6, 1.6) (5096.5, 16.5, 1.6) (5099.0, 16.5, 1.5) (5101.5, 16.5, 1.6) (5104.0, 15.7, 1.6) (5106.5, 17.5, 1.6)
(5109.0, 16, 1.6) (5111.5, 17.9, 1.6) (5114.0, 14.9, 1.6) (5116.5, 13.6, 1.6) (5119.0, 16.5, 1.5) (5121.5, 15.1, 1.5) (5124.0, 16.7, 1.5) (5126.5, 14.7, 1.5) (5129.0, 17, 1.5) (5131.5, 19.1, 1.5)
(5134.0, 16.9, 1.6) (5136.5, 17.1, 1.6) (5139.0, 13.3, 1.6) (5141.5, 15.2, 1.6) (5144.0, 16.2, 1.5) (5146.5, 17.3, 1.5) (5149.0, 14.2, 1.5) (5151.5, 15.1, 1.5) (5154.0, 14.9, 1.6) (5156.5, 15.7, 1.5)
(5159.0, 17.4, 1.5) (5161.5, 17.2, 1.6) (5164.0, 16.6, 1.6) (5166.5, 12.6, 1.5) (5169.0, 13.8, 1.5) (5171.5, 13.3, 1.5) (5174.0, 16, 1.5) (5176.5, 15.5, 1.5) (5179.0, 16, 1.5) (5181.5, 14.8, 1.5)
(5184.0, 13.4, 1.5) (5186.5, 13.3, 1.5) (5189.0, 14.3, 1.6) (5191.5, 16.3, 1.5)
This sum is 32.3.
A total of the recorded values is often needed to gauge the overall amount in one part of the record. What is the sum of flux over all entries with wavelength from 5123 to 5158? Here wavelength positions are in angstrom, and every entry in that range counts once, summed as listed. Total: 223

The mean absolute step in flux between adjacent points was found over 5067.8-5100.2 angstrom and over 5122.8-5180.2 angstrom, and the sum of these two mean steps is 2.9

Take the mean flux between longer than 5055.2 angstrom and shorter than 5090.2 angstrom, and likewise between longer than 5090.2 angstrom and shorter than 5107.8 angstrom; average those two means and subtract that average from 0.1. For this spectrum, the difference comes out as -16.4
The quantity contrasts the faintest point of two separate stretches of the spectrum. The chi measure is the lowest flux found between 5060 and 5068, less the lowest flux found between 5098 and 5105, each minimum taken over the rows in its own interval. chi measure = -0.4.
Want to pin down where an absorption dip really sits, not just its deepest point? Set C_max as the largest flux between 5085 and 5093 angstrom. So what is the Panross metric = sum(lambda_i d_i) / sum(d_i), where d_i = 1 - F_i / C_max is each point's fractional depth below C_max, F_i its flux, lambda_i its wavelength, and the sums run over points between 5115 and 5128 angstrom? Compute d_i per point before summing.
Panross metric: 5121.0 angstrom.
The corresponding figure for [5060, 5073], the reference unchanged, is 5069.9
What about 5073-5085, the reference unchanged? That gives 5078.7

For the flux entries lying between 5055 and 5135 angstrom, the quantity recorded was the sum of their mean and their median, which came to 32.9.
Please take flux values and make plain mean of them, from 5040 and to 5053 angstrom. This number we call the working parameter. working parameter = 15.9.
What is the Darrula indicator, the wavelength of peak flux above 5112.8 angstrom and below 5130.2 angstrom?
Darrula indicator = 5129.0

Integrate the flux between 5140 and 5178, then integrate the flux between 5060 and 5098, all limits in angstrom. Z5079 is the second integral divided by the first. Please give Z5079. 1.07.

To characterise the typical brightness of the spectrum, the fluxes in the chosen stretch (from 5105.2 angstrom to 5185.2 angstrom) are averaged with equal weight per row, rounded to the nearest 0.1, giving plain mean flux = 15.7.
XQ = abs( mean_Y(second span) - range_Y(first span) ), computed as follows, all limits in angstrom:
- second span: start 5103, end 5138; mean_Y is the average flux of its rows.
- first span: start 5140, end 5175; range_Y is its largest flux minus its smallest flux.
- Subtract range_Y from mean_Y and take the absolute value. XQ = 11.5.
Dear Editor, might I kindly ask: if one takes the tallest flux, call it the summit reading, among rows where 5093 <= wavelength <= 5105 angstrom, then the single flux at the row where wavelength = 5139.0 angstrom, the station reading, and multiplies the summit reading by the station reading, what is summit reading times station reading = 219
